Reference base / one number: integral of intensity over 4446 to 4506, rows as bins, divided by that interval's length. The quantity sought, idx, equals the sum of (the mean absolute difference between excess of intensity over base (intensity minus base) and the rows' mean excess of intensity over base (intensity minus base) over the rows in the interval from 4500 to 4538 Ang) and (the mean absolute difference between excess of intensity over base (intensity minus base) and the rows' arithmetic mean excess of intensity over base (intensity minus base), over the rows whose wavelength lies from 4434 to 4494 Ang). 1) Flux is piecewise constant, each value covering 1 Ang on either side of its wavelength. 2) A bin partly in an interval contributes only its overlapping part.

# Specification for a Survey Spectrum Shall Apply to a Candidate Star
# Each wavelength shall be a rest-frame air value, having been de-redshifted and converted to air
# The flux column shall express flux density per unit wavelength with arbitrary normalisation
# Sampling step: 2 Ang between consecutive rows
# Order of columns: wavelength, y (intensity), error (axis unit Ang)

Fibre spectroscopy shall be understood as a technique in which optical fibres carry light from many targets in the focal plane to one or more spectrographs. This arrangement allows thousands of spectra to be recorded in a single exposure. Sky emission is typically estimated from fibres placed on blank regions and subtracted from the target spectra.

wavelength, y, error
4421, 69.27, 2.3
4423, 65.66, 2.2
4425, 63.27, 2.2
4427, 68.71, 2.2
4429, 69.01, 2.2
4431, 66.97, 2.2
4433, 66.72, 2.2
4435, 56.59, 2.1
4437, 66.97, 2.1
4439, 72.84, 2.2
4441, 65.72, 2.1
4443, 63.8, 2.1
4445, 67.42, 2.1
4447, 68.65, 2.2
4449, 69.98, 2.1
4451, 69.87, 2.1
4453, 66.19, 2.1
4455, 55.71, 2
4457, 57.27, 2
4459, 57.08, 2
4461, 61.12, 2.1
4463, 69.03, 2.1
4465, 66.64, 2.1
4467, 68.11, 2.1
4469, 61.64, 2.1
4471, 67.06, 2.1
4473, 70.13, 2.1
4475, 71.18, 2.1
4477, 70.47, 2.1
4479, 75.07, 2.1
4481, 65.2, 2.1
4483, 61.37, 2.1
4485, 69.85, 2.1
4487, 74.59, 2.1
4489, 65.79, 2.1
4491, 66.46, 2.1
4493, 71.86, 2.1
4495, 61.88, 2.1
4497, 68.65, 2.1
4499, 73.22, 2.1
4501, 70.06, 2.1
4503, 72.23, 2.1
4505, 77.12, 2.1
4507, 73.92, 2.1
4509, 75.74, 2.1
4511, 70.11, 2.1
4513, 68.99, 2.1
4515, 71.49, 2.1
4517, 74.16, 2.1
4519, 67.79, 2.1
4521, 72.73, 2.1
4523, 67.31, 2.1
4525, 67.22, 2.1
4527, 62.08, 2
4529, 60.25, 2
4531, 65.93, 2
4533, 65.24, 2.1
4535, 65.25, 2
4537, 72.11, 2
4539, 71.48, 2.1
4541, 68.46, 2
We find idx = 7.69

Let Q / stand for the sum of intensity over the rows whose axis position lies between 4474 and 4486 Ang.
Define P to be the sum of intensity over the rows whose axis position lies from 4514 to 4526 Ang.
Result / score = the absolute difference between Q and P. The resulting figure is 8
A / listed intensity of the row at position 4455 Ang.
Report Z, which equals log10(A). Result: 1.75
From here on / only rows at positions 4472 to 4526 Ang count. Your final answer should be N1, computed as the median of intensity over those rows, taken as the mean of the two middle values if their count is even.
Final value 70.1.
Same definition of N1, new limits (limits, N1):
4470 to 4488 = 70.1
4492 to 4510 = 72.2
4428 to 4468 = 66.8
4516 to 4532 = 67.3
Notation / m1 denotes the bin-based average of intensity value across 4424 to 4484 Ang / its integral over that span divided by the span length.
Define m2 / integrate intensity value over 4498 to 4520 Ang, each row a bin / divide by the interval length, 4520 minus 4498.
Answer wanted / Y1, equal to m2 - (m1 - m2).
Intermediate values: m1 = 66.0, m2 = 72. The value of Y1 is 79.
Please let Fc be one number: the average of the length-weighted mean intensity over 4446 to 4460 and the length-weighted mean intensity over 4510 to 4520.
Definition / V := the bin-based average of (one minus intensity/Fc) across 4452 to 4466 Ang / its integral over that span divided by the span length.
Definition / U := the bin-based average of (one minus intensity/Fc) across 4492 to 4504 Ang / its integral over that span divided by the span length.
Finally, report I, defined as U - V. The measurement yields -0.12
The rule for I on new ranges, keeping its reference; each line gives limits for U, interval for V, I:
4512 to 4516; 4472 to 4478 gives 0.01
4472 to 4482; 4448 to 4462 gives -0.12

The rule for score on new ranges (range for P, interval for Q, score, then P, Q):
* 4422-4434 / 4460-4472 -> 7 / 400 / 394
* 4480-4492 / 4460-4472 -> 10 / 403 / 394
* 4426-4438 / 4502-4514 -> 43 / 395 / 438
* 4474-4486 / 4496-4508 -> 22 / 413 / 435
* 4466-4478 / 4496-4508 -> 27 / 409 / 435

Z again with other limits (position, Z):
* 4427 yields 1.84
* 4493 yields 1.86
